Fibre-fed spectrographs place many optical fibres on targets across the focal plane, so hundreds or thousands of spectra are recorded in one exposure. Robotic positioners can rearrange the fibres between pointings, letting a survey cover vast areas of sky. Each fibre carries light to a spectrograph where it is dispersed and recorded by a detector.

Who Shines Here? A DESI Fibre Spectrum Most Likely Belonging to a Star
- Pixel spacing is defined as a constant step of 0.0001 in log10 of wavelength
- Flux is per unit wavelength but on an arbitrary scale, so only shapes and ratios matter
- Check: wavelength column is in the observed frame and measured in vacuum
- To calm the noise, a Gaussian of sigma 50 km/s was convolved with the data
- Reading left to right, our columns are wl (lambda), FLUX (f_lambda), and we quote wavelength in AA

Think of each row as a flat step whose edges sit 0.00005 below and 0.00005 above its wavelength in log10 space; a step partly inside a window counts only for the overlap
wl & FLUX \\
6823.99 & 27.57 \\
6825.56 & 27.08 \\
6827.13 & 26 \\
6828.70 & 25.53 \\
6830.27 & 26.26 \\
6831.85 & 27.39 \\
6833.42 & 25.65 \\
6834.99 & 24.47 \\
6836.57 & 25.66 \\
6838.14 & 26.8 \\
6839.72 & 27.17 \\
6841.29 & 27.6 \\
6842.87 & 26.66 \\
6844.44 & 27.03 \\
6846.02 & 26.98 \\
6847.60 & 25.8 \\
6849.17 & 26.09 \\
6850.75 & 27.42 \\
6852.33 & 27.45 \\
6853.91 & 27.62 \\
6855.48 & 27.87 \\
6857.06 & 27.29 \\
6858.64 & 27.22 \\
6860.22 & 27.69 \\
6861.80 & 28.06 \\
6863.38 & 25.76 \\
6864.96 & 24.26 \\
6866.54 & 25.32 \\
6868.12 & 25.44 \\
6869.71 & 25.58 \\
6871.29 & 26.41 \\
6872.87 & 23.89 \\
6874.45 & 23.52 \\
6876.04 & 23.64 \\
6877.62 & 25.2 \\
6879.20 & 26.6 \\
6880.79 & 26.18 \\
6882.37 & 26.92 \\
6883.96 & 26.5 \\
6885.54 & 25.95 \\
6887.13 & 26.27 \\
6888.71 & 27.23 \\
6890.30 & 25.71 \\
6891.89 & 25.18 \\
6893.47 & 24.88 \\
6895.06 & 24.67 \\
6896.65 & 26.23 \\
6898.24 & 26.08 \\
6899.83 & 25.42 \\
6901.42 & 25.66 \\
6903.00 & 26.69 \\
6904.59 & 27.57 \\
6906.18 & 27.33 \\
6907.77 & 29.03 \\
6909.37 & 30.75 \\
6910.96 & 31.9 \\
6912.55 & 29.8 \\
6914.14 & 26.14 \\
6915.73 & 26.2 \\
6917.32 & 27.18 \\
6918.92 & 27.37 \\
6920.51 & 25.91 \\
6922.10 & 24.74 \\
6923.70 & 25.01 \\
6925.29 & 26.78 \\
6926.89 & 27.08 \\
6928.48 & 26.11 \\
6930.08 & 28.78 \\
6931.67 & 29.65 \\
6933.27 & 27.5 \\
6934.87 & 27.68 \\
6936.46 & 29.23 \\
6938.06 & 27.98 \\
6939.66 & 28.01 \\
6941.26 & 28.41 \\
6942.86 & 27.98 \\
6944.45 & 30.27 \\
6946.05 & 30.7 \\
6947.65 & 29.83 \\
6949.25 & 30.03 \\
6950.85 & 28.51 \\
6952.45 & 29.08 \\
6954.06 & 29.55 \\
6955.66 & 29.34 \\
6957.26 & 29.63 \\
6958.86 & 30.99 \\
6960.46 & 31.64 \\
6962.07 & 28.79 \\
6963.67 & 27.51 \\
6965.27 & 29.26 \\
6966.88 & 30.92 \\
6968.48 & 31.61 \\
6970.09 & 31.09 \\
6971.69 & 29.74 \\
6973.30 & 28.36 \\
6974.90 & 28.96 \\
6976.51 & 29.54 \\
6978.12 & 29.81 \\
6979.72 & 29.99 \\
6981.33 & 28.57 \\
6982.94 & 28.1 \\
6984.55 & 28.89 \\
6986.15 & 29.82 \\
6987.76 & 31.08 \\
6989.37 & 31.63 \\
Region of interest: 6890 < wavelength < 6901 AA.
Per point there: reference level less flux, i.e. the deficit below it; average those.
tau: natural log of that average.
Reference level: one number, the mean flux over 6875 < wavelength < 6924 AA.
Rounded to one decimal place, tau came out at 0.1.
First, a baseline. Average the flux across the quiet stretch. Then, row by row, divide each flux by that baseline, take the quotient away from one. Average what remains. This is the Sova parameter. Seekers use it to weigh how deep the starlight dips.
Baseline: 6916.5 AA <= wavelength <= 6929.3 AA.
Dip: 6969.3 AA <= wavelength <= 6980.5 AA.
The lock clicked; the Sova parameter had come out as -0.13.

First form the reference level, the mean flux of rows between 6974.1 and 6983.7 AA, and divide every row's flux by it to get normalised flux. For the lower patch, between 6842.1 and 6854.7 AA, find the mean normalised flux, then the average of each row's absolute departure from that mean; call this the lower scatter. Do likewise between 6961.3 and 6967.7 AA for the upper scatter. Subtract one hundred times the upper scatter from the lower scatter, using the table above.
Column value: -3.3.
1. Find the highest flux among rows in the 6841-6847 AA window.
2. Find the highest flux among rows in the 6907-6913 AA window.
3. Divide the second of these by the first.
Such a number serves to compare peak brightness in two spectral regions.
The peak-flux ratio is 1.16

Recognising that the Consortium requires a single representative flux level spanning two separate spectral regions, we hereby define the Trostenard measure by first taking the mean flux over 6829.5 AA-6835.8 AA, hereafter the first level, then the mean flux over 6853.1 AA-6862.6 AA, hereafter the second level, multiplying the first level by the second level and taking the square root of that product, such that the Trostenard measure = 26.8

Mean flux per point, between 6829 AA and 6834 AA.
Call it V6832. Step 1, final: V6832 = 26.4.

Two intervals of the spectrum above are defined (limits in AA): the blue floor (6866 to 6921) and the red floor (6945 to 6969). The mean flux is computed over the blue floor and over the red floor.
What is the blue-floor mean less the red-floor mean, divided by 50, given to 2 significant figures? -0.068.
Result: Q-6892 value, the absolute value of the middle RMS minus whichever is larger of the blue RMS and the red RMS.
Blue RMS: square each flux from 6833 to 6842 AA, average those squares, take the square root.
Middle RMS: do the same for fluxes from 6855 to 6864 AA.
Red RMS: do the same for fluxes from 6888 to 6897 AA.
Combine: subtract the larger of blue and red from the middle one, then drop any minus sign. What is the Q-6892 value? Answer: 1.1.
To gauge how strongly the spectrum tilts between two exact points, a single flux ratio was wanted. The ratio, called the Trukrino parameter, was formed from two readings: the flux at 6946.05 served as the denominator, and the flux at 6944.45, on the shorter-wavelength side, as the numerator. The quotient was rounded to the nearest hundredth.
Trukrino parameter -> 0.99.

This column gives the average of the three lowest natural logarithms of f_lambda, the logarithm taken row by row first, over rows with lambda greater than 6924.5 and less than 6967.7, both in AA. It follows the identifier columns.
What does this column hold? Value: 3.28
